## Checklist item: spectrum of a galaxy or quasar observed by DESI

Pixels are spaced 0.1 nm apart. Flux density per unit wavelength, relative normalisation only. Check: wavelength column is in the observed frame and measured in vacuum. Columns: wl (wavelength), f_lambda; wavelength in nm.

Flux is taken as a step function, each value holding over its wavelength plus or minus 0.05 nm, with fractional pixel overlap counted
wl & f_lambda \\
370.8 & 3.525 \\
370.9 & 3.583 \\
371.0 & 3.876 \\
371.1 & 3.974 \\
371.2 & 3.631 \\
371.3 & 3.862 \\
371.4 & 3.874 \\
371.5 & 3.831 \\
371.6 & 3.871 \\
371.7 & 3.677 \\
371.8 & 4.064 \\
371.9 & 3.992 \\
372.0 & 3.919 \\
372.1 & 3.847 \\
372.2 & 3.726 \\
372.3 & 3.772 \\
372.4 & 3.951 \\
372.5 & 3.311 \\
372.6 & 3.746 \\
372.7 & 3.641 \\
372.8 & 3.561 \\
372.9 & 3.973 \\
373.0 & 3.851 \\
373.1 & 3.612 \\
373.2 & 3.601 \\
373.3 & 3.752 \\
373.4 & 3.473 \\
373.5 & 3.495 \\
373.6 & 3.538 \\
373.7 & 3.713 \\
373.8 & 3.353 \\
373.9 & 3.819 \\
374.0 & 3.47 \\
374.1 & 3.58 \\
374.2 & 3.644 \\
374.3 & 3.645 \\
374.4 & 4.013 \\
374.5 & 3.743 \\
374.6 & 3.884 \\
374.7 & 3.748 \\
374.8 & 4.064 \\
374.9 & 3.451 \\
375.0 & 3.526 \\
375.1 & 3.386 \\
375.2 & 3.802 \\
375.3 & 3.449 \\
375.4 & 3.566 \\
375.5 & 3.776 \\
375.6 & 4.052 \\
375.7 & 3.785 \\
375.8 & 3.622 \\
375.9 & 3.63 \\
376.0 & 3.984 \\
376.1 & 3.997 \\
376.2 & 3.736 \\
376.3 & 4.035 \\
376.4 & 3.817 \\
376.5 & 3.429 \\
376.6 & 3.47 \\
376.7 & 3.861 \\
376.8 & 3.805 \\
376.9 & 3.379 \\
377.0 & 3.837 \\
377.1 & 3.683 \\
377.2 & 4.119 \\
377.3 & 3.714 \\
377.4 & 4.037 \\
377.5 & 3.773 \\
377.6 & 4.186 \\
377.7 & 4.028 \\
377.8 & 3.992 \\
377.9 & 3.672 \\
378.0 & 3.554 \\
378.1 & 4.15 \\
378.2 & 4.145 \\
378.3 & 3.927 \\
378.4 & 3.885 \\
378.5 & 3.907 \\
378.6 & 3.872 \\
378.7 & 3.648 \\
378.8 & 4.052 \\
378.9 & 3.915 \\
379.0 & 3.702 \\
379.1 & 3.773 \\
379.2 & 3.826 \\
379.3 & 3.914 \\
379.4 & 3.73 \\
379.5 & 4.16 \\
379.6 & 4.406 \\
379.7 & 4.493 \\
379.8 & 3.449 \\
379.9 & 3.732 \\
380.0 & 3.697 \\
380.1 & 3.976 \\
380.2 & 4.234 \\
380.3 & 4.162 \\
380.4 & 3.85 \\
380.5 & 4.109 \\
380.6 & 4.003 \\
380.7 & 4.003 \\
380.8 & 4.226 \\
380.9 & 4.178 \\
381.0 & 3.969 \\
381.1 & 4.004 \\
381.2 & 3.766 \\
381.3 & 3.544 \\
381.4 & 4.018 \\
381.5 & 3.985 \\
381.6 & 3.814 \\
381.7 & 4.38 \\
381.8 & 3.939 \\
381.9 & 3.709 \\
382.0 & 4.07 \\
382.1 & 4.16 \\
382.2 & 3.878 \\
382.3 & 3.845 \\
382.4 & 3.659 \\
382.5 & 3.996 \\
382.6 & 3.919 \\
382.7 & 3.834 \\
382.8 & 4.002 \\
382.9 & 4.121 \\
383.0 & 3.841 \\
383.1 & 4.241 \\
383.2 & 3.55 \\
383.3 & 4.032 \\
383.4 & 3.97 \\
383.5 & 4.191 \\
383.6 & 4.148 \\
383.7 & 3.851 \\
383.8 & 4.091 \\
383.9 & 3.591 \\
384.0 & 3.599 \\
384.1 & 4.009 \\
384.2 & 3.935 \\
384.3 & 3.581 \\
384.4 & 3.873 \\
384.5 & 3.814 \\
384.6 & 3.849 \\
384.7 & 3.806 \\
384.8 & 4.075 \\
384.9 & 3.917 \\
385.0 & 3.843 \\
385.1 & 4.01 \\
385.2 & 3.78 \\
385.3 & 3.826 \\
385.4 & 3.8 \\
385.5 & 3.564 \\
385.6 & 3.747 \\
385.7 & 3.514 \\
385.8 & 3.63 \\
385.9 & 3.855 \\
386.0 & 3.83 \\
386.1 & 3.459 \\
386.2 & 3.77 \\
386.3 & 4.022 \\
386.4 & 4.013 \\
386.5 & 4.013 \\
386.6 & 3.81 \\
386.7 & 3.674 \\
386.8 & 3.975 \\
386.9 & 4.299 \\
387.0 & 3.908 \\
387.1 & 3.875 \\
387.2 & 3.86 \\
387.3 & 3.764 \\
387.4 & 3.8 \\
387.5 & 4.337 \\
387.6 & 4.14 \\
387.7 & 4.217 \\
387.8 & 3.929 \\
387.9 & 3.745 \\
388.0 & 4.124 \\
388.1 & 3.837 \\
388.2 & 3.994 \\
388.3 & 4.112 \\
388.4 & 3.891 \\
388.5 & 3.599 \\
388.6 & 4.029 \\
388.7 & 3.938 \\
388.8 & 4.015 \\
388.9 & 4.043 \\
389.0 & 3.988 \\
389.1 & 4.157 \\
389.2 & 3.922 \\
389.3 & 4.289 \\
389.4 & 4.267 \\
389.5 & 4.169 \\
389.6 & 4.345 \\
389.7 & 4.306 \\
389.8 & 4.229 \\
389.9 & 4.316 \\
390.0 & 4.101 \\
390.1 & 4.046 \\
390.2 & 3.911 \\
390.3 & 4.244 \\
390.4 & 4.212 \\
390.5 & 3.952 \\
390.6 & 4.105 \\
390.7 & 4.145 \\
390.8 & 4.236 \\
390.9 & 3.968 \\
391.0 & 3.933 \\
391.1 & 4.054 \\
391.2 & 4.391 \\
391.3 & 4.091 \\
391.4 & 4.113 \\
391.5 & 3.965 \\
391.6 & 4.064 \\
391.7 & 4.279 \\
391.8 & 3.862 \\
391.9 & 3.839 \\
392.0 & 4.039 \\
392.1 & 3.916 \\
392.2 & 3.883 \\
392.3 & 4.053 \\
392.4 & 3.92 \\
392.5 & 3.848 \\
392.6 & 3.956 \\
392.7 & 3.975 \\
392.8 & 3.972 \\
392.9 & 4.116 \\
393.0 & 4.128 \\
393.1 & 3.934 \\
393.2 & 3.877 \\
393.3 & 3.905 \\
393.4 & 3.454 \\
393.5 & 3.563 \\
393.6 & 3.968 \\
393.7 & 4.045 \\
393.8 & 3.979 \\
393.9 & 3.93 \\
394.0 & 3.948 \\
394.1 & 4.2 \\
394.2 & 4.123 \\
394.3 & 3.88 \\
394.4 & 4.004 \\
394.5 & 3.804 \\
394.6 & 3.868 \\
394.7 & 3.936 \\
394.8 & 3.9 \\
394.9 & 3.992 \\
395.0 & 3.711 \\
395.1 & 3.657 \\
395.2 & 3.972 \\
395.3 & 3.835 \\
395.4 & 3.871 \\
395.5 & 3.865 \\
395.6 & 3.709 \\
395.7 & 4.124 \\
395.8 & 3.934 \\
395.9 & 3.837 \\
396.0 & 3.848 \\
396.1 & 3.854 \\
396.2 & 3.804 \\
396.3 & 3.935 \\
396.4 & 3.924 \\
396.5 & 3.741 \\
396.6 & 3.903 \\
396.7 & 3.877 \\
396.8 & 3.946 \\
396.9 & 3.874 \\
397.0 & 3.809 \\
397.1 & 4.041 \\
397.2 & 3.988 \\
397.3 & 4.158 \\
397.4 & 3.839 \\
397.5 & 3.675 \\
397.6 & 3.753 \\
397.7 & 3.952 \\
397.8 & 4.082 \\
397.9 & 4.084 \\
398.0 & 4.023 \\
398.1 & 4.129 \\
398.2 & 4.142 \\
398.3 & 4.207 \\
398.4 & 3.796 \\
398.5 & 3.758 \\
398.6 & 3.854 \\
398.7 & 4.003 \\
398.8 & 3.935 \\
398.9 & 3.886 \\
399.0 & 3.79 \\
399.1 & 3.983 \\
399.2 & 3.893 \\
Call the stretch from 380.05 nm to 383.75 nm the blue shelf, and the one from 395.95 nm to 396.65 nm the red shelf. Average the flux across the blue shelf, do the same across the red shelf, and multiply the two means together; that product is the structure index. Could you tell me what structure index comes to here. 15.3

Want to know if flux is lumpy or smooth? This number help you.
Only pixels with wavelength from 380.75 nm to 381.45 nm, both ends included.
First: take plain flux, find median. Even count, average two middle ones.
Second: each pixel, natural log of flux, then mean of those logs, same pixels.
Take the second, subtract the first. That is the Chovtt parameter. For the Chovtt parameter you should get -2.63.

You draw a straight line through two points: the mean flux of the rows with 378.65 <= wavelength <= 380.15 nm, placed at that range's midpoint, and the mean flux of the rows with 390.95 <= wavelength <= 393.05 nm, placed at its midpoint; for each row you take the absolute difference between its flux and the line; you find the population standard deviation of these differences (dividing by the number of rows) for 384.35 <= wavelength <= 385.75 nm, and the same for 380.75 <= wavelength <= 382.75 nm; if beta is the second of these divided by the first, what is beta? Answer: 1.07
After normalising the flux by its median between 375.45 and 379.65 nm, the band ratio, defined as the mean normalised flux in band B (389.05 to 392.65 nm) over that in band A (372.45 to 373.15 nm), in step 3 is 1.11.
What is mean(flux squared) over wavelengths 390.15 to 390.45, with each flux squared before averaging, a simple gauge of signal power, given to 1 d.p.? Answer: 17.0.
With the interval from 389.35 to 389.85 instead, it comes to 18.2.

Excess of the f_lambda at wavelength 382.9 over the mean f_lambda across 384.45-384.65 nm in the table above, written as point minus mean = 0.29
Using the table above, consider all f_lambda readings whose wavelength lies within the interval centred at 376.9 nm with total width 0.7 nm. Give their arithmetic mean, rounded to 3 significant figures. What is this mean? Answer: 3.74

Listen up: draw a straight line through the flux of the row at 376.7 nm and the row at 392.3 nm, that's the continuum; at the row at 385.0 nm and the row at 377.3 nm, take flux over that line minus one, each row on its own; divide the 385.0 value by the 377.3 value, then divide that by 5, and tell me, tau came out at 0.15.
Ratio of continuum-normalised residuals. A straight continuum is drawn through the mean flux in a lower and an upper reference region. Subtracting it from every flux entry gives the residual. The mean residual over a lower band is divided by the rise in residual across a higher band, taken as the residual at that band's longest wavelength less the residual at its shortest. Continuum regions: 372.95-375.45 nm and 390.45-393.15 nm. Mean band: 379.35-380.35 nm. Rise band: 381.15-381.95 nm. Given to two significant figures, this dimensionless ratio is -3.3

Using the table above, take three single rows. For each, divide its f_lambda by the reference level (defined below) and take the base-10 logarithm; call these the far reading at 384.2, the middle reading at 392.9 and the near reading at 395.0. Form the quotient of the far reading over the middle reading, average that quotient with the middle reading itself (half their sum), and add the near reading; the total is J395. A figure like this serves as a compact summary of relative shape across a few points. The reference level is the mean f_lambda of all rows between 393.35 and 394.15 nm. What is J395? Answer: 0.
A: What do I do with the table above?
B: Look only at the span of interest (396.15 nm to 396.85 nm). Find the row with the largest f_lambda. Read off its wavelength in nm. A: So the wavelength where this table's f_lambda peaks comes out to 396.8 nm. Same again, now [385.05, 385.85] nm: 385.1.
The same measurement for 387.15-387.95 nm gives 387.5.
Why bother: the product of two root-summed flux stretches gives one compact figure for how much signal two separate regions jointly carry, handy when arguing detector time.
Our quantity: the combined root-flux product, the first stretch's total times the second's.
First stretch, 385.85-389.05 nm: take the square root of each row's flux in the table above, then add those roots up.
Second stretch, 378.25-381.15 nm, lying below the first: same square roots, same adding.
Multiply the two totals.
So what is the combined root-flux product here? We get 3659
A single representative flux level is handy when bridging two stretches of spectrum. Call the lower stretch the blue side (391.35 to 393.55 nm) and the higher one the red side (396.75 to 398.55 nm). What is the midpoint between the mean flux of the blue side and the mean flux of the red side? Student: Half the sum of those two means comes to 3.95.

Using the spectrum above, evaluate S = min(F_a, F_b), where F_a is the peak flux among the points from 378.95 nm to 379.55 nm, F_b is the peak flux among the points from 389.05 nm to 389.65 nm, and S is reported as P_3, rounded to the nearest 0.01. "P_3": 4.16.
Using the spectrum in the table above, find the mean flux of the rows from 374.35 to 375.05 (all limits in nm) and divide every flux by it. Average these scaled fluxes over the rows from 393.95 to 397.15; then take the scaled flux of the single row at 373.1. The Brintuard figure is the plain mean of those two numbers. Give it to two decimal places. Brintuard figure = 0.99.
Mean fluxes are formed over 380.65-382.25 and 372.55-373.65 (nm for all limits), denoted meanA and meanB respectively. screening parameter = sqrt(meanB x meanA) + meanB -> 7.47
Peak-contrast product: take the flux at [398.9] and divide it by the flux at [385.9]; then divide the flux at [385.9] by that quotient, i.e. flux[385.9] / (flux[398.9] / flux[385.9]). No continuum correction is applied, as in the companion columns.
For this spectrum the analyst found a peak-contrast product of 3.82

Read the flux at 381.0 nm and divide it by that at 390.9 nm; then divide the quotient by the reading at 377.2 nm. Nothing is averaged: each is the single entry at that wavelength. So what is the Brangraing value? 0.243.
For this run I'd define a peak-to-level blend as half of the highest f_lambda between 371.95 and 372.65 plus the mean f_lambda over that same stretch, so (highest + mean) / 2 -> 3.85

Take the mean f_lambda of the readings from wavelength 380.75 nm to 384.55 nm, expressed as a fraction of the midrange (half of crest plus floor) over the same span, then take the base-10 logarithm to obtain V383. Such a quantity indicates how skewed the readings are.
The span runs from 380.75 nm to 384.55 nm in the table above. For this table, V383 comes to -0.004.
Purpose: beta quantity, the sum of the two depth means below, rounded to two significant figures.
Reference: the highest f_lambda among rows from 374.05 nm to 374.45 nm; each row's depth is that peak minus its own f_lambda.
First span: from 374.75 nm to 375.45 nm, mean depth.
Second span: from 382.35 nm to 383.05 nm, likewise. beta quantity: 0.51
